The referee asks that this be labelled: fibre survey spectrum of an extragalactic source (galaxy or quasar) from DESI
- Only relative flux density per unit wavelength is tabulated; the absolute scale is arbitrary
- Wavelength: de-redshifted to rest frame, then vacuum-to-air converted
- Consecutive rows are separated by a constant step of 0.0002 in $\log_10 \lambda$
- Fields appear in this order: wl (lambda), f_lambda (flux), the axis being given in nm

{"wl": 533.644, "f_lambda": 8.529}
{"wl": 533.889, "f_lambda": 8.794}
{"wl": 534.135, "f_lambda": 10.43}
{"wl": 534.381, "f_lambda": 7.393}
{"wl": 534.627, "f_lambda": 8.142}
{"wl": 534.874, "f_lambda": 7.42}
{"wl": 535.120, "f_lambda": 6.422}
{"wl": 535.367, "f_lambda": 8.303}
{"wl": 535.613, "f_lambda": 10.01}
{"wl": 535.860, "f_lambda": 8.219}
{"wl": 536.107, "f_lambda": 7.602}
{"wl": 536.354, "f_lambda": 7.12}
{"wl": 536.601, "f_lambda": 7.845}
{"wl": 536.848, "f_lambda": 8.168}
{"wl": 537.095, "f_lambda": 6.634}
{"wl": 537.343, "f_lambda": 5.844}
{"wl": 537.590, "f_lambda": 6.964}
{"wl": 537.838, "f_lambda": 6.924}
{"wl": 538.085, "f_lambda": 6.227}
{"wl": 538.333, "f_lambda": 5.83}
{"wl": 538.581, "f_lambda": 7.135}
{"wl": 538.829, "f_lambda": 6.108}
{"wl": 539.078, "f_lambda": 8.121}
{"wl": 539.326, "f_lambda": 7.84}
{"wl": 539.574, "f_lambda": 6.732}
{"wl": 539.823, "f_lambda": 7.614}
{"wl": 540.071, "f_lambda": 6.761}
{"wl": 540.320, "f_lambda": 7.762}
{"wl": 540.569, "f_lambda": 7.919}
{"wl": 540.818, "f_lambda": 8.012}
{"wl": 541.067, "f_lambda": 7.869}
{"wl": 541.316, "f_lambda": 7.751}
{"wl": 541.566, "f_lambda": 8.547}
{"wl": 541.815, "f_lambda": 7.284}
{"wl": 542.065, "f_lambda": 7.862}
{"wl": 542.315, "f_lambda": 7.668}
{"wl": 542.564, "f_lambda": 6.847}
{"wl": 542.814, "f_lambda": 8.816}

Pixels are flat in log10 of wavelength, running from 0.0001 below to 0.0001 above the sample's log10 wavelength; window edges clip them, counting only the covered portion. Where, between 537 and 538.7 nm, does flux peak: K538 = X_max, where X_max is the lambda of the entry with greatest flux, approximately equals 538.581 nm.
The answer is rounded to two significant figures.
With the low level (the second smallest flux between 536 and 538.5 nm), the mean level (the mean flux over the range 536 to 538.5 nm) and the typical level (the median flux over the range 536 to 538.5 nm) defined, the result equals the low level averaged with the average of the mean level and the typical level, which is 6.4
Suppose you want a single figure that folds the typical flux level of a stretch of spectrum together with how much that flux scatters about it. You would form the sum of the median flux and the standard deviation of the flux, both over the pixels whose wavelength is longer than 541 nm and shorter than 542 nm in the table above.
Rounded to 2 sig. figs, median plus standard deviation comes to 8.3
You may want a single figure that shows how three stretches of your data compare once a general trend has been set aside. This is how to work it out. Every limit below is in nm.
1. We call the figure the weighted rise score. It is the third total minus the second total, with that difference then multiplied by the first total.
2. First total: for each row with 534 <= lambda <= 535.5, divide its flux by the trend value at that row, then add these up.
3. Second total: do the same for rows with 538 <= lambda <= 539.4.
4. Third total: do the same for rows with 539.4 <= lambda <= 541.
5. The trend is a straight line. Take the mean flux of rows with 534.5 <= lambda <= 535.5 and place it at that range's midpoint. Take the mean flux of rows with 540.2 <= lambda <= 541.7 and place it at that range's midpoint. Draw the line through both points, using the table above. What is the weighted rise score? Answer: 2.4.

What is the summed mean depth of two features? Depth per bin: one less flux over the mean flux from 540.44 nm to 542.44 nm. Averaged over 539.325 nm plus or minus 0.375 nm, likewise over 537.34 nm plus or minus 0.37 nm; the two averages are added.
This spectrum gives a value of 0.21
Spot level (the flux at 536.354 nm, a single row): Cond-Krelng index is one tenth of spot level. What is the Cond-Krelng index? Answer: 0.71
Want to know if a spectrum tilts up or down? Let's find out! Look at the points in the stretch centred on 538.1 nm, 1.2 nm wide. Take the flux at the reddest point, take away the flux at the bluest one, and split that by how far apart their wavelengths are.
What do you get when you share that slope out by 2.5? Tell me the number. 0.07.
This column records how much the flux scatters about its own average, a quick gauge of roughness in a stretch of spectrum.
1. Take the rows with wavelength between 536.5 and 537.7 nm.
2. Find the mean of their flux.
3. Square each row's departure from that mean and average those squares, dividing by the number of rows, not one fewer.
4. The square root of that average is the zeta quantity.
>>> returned 0.8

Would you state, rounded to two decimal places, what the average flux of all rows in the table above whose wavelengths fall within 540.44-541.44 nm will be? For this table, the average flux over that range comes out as 7.89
